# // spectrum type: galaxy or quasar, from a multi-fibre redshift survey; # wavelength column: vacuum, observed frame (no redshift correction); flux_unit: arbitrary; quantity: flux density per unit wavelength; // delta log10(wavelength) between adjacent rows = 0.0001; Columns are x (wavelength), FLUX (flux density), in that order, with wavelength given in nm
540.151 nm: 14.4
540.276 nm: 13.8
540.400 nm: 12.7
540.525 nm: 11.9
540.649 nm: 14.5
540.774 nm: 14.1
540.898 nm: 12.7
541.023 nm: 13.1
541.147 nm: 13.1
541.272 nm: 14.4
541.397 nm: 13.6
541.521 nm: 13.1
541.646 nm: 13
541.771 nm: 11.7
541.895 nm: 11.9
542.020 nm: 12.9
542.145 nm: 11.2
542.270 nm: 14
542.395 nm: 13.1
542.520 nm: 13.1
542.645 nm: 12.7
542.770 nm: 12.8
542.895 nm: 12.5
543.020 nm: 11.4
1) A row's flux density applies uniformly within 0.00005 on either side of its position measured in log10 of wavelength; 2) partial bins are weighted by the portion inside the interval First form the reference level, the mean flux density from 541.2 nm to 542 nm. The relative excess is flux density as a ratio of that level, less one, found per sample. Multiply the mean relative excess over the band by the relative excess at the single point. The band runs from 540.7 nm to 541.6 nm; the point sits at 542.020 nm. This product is -0.0001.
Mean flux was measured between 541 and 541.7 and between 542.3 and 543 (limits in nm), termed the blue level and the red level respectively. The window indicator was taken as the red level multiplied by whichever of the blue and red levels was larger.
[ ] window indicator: 172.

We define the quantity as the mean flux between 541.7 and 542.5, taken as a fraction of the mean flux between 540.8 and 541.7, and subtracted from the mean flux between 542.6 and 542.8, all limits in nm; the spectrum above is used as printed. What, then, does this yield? 11.8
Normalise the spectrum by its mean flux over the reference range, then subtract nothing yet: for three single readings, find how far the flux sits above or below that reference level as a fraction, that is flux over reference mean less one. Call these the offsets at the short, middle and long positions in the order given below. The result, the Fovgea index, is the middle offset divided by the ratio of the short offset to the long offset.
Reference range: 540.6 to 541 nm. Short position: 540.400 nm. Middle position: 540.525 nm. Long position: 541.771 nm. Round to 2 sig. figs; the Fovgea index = -0.26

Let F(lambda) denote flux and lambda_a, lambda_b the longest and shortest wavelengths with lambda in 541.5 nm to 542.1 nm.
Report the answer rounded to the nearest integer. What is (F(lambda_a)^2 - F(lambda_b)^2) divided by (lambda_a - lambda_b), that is -10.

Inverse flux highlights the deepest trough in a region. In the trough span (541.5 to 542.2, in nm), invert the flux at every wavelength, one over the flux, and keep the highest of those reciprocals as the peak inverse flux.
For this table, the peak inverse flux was 0.089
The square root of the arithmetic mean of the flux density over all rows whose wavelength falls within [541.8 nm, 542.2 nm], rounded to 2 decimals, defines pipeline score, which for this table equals 3.46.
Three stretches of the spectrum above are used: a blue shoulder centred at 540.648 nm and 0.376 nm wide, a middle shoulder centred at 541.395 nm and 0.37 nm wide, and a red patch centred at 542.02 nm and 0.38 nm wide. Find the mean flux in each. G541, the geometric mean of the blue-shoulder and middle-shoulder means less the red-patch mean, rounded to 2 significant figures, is 1.6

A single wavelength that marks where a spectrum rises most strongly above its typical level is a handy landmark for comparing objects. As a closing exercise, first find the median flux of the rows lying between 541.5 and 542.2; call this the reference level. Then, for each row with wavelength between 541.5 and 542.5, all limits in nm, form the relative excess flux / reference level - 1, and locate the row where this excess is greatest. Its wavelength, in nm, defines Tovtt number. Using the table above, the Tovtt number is 542.270 nm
